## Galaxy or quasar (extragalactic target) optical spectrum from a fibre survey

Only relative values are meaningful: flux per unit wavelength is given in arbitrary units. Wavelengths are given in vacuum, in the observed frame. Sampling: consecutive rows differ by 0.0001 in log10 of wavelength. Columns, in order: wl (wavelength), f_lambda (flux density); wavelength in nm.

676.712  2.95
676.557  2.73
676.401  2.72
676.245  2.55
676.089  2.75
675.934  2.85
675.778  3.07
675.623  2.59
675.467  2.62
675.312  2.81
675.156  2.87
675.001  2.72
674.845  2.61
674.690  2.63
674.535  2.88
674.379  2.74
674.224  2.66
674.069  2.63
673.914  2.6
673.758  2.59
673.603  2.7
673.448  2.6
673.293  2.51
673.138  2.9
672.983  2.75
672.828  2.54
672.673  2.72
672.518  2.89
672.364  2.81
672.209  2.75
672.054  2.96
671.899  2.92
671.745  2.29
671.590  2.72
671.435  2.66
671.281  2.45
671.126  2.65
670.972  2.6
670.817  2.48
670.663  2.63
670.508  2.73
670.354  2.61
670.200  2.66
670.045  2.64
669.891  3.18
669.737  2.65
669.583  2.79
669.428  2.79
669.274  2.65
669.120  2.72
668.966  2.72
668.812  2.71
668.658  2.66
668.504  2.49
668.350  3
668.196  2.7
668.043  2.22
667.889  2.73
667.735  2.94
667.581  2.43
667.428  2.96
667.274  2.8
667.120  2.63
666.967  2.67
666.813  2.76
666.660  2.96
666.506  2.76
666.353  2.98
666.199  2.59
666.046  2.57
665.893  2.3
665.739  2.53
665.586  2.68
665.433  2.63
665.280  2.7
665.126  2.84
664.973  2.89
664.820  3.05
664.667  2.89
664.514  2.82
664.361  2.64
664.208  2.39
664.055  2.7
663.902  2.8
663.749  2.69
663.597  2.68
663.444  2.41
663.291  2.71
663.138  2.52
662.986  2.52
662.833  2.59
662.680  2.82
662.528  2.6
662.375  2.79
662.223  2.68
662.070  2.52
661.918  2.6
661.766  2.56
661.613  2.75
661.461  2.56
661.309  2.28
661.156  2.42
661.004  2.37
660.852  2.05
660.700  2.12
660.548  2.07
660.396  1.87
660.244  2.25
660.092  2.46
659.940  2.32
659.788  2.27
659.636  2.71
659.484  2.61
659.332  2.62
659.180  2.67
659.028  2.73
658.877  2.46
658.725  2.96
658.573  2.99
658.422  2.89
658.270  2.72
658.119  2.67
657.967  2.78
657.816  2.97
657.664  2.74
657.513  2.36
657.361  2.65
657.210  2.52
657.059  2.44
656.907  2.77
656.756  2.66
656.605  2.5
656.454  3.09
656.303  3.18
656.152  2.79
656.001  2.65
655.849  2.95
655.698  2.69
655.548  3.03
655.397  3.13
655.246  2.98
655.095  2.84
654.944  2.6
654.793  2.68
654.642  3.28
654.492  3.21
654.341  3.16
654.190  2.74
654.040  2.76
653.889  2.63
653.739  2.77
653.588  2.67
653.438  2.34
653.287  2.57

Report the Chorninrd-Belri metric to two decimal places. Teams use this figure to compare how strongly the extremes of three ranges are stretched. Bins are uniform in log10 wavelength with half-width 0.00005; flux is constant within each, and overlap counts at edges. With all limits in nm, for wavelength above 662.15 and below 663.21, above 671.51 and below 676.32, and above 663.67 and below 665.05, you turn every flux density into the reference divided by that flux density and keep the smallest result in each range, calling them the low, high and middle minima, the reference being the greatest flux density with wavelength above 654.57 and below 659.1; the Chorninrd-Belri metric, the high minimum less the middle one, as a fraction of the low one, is -0.01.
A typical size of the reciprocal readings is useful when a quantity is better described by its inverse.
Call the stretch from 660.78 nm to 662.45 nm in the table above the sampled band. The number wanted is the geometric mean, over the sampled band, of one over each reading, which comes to 0.400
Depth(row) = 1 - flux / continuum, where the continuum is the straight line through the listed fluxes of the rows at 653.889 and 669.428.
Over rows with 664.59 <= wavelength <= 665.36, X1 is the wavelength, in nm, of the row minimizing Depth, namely 664.820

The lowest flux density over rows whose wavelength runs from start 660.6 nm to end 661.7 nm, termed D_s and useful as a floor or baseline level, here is 2.05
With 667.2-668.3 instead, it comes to 2.22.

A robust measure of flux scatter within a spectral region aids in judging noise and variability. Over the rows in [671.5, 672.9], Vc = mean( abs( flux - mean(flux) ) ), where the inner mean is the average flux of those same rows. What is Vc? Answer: 0.147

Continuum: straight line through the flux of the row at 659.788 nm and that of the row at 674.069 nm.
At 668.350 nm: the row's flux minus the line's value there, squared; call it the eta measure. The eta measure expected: 0.264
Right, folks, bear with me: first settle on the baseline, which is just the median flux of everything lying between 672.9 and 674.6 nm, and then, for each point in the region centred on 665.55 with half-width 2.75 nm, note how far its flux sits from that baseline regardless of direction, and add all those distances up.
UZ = 5.5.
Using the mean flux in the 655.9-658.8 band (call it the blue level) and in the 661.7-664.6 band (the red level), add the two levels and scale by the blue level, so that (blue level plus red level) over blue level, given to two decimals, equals 1.96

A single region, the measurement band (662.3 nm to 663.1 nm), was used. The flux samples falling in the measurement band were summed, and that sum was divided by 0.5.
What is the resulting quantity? 27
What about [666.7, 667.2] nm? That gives 16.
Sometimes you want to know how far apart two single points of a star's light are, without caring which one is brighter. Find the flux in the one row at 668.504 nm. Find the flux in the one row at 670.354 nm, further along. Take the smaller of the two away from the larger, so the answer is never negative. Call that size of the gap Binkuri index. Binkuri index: 0.12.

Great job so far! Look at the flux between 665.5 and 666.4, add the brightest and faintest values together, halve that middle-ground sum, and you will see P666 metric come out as 2.64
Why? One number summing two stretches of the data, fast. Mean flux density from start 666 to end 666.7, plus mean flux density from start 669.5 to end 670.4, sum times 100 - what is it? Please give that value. 553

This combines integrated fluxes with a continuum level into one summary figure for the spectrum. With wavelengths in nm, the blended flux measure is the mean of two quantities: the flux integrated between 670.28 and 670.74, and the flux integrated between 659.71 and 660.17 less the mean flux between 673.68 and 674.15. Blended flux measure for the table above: -0.15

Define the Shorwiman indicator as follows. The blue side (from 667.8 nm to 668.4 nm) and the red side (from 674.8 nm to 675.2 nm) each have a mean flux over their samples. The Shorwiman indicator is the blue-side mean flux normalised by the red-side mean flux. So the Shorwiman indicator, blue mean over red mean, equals 0.97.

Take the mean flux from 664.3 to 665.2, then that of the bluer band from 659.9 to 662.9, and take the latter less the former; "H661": -0.4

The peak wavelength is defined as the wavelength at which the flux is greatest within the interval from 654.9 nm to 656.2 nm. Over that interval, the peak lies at 655.397 nm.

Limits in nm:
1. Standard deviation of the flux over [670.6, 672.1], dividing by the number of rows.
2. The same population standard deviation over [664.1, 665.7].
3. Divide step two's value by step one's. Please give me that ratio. 0.9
